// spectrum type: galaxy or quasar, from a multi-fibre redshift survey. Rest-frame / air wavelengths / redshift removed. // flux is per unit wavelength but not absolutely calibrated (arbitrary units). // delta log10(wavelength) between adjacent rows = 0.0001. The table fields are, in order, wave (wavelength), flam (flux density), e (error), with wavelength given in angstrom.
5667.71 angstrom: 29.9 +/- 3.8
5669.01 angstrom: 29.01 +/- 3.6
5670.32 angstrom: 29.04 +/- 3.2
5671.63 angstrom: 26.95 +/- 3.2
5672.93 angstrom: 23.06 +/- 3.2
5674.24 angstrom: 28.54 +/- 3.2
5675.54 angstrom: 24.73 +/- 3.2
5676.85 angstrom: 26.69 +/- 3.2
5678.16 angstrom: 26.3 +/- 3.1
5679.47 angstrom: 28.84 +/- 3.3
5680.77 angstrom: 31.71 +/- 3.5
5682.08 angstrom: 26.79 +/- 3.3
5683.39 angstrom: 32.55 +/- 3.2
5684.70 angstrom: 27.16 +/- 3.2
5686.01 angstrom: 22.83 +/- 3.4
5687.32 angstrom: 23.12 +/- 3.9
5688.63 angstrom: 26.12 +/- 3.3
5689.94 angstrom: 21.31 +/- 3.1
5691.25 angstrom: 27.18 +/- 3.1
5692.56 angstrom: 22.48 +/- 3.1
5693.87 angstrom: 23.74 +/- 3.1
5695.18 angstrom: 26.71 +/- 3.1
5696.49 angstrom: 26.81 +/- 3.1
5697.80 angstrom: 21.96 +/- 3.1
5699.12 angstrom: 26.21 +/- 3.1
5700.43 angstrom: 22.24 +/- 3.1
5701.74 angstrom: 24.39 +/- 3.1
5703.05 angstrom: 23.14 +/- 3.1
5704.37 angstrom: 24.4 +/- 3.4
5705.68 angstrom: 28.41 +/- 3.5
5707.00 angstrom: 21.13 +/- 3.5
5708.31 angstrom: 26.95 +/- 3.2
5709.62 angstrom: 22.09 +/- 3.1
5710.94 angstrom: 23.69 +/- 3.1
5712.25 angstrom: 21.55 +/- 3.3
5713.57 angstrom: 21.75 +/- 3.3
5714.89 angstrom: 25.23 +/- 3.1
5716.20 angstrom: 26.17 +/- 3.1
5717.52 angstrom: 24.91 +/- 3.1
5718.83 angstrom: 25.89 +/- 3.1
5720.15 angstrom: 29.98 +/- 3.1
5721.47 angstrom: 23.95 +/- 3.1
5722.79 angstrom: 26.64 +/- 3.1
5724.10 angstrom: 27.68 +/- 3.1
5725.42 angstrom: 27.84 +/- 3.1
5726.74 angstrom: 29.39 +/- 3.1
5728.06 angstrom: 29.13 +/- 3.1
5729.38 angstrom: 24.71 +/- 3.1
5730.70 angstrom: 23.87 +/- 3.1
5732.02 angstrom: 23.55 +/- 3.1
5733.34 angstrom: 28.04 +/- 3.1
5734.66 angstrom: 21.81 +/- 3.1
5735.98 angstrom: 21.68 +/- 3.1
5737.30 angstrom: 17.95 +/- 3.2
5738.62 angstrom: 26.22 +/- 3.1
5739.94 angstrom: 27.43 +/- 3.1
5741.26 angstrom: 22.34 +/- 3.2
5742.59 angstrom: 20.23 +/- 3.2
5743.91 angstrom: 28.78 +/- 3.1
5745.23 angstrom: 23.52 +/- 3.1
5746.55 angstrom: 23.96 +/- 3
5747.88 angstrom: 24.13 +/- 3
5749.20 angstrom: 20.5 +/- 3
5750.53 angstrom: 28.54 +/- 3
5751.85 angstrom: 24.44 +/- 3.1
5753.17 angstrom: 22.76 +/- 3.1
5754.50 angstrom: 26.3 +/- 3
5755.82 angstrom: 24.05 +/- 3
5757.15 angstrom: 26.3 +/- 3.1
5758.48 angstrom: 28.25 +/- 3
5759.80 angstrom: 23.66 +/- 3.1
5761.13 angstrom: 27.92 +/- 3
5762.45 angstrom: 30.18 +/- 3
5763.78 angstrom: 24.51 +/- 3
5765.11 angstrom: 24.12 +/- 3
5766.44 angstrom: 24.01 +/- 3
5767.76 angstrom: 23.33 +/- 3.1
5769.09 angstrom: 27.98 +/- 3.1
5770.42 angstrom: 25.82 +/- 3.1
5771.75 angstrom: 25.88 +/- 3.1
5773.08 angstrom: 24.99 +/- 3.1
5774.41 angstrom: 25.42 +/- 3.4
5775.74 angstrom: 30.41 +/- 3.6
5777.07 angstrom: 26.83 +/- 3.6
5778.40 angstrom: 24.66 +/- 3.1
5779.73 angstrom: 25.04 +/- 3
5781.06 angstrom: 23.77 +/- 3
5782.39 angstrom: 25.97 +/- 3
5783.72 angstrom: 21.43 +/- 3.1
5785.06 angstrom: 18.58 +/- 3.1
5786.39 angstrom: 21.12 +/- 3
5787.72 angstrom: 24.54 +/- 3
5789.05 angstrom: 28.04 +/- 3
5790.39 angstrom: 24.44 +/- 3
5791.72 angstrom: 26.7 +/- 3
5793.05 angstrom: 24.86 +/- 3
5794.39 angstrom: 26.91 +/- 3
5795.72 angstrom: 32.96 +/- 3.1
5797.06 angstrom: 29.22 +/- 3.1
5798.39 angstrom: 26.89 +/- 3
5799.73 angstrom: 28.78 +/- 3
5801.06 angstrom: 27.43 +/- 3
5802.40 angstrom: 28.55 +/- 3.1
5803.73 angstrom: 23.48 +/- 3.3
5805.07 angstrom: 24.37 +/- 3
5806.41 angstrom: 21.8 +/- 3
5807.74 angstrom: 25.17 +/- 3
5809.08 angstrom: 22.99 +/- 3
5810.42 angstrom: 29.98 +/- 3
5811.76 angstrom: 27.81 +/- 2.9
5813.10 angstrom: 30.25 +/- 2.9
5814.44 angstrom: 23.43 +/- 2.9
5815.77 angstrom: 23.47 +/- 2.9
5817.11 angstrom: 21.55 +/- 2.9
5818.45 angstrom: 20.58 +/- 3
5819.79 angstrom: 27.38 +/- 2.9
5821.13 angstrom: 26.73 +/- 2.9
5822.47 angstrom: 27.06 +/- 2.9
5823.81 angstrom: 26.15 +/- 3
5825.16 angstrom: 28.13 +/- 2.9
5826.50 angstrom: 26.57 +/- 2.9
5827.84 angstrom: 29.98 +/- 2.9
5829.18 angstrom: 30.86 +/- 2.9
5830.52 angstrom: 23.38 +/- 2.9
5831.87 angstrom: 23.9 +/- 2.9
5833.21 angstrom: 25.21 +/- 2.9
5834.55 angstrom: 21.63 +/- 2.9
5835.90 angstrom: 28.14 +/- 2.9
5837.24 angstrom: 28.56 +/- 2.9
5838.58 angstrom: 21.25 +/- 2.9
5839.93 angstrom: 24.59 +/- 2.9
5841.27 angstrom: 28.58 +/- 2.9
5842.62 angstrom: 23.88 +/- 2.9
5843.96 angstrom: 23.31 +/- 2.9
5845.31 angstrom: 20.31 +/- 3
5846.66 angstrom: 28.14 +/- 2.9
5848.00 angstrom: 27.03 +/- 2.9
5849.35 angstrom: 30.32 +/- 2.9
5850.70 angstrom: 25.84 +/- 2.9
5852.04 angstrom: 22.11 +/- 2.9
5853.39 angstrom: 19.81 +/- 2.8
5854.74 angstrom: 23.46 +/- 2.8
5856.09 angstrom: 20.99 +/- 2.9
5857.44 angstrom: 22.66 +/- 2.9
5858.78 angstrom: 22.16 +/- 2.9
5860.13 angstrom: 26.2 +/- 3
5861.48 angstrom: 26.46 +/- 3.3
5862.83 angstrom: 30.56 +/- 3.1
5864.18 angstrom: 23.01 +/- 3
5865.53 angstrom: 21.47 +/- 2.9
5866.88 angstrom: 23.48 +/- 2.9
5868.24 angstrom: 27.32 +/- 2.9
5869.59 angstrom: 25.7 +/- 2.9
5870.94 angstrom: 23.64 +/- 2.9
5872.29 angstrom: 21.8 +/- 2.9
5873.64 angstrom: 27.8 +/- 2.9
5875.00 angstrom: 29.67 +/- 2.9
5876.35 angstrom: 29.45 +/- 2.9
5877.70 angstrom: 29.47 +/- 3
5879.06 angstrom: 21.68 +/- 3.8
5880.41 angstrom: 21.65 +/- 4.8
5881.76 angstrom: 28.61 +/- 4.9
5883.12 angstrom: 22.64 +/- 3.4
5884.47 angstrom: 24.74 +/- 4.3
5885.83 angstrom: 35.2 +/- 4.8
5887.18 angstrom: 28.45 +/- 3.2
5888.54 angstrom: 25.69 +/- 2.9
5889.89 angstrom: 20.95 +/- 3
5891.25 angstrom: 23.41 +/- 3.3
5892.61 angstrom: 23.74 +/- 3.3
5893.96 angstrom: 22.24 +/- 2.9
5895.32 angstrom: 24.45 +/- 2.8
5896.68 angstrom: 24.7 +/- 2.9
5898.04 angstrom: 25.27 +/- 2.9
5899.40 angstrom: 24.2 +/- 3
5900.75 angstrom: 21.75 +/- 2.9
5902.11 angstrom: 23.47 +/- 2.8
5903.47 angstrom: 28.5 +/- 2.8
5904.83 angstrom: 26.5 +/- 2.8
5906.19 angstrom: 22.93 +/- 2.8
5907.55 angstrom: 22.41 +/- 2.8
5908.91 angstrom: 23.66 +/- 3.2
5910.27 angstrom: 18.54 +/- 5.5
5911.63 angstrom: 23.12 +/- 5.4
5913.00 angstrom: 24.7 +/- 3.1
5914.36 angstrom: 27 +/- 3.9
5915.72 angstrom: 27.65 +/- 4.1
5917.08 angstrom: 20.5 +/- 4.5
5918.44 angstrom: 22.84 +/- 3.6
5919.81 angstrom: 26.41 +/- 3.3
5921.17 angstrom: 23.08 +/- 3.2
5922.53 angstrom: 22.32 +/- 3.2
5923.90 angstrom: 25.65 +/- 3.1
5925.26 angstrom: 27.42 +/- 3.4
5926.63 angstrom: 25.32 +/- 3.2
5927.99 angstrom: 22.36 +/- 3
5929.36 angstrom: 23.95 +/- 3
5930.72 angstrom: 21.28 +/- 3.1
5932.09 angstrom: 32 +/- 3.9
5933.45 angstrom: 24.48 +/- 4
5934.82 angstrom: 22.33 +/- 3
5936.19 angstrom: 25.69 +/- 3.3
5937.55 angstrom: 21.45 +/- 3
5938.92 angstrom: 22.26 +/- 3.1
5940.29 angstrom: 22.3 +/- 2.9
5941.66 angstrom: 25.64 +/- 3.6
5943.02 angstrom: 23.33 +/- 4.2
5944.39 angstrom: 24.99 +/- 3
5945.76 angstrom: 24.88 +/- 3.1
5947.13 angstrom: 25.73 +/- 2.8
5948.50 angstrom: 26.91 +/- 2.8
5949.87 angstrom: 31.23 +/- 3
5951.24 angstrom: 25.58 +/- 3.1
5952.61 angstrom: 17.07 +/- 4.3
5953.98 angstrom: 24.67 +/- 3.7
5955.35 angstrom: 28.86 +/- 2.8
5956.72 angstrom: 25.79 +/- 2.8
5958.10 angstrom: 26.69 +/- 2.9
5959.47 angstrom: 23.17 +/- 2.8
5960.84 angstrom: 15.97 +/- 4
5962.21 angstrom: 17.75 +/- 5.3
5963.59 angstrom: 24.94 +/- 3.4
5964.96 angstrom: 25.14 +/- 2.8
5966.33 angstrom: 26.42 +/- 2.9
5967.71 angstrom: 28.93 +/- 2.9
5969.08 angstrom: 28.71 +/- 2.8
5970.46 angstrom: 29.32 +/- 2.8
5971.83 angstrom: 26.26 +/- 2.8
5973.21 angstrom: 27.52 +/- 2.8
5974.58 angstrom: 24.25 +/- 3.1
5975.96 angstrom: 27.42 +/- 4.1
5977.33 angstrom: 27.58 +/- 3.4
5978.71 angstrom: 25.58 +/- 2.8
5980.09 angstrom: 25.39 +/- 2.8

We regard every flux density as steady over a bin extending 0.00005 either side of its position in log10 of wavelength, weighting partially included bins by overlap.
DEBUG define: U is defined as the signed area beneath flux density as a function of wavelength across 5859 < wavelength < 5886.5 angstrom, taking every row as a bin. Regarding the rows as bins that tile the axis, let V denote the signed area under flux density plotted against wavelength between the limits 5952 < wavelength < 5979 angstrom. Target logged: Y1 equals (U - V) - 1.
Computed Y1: 35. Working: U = 714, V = 678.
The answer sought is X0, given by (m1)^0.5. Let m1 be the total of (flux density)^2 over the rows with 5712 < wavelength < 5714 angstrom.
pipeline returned 31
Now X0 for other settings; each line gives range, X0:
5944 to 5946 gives 35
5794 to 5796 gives 43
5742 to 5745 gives 35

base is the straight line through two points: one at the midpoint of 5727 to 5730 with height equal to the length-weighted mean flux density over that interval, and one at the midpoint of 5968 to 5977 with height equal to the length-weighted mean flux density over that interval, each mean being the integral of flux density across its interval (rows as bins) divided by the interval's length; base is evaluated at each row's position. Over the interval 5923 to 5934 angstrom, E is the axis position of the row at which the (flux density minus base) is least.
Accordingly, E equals 5930.72 angstrom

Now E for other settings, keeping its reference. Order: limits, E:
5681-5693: 5689.94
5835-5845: 5838.58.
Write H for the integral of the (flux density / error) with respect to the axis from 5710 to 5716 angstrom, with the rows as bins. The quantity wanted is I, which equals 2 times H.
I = 88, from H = 44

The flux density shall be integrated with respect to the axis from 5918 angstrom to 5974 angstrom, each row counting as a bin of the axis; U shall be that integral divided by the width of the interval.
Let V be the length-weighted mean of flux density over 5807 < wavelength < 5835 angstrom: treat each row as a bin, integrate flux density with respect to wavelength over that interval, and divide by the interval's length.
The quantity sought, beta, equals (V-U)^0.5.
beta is 1.02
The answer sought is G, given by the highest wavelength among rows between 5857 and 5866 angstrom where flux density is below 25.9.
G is 5865.53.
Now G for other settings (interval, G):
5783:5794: 5793.05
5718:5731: 5730.70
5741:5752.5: 5751.85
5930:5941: 5940.29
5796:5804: 5803.73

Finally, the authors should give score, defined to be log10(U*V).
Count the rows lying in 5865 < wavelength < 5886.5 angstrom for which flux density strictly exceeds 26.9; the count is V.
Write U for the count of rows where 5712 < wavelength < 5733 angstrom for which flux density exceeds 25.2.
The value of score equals 1.80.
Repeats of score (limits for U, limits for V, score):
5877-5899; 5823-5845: 1.56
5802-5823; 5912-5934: 1.45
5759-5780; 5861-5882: 1.75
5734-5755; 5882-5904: 1.18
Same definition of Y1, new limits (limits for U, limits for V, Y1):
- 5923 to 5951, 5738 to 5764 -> 42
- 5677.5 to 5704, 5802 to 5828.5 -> -6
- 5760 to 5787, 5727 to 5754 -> 21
